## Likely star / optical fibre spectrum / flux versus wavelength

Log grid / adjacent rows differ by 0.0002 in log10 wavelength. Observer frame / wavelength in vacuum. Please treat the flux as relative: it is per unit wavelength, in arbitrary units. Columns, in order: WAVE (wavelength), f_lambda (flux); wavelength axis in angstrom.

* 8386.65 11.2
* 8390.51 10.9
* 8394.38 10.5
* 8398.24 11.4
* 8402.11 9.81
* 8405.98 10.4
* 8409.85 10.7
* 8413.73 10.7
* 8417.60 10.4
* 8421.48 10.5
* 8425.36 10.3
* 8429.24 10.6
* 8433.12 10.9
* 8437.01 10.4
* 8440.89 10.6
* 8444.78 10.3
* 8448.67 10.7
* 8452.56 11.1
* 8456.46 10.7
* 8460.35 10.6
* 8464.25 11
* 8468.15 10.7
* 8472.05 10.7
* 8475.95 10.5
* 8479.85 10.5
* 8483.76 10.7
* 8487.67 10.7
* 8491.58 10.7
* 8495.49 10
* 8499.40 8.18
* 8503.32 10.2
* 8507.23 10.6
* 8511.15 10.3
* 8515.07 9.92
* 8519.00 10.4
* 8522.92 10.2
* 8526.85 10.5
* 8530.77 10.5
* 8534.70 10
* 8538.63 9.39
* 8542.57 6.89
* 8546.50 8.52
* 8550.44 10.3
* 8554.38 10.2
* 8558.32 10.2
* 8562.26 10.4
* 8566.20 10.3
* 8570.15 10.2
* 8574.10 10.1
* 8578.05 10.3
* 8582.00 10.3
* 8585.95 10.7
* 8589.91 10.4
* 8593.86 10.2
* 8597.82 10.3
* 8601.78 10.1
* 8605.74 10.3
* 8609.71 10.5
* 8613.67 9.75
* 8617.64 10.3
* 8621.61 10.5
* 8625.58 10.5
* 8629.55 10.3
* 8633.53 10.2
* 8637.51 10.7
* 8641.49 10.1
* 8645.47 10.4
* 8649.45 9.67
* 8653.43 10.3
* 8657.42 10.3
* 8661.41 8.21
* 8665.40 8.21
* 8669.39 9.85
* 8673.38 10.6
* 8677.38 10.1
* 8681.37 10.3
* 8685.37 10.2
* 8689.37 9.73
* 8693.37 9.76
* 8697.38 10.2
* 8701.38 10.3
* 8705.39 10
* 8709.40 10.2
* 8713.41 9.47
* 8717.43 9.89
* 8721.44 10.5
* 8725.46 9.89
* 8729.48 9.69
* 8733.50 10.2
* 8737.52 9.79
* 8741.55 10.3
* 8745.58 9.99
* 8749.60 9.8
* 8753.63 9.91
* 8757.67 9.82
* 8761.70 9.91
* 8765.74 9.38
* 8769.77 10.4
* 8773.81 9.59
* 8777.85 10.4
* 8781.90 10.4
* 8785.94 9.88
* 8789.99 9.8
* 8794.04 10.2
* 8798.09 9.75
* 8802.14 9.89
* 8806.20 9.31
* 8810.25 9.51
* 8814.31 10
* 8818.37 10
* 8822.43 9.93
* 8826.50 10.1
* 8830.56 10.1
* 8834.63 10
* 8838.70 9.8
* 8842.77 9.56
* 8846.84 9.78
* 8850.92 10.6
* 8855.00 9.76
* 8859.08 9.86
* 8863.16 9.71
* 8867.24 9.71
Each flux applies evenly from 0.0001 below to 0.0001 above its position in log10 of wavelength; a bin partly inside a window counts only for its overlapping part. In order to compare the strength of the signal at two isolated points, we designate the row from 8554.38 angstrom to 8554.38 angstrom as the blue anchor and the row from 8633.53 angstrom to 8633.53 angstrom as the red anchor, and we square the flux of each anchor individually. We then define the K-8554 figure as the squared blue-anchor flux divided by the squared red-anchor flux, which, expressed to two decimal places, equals 1.00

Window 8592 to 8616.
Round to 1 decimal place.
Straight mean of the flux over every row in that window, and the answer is 10.2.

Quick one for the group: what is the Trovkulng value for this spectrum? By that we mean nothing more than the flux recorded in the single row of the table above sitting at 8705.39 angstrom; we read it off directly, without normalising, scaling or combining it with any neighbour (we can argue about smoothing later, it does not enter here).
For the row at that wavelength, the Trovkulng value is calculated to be 10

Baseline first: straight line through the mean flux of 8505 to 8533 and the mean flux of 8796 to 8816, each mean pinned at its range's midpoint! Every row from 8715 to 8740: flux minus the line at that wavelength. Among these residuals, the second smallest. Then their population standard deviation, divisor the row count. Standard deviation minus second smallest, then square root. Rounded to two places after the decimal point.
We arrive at 0.57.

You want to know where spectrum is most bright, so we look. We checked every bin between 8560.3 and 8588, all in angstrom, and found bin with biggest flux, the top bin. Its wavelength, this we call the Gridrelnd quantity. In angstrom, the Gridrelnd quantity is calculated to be 8585.95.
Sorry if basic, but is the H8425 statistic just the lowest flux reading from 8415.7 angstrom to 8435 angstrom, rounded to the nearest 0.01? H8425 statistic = 10.30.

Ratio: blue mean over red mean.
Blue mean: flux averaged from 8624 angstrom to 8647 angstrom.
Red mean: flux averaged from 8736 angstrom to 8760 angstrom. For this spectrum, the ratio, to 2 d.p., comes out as 1.04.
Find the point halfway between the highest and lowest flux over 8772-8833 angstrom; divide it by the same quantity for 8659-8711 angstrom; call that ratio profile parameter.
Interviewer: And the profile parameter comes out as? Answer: 1.05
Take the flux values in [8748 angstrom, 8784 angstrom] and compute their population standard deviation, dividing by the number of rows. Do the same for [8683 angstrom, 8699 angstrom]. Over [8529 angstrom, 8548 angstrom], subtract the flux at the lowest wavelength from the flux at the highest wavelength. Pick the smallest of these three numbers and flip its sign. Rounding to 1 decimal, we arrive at 2.0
